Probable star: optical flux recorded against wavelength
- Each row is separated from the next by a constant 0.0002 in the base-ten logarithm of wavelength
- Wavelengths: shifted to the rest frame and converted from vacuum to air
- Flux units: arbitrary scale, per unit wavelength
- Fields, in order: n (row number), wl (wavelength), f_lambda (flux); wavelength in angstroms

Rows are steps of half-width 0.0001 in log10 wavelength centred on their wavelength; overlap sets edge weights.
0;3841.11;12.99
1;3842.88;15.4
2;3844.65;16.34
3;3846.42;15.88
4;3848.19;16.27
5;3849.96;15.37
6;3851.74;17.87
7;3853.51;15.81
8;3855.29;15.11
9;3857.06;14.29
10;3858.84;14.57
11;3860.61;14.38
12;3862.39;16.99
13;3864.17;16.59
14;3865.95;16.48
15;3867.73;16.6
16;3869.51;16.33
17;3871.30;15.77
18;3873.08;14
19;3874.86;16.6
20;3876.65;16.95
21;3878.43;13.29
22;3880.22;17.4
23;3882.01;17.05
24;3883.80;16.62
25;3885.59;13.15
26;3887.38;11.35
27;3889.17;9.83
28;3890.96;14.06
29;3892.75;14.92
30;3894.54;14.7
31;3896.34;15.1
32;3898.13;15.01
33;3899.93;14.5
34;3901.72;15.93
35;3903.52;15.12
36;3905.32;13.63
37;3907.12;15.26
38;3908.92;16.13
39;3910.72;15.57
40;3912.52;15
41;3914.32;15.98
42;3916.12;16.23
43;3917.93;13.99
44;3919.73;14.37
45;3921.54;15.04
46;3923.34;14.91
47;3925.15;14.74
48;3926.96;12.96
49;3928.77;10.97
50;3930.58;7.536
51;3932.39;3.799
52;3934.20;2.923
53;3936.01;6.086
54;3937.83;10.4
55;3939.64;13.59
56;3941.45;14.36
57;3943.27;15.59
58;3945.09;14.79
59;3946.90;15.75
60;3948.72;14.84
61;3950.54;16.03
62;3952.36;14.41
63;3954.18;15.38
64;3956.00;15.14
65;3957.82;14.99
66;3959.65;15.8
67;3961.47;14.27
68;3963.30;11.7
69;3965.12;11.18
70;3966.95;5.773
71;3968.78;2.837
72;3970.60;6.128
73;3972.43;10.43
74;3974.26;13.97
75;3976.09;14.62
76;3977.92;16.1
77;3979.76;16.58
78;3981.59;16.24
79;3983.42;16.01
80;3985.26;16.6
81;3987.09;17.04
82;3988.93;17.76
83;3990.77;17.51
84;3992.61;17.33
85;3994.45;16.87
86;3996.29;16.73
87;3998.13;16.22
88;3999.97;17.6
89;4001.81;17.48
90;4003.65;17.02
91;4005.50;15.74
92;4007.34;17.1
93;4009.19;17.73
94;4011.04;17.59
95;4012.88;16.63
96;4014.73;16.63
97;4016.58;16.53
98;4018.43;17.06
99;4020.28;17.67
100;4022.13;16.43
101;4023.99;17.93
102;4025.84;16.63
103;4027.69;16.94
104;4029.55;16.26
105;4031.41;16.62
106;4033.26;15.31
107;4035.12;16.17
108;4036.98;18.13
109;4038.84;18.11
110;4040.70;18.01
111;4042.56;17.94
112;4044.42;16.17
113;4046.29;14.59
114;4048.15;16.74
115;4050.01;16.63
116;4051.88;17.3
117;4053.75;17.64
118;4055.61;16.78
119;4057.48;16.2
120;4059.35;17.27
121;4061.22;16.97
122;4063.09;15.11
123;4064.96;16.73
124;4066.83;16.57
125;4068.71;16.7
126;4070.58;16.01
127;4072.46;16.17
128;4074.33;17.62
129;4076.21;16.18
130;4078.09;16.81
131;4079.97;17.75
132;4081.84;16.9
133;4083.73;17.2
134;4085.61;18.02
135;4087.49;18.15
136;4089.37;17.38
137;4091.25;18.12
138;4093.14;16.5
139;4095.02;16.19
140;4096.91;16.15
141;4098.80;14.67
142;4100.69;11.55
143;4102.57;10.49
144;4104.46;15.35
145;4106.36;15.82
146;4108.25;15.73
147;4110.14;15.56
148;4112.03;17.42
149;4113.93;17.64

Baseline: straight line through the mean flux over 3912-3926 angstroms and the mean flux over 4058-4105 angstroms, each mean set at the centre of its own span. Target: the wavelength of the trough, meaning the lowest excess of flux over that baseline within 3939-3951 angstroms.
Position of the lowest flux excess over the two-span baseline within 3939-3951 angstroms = 3939.64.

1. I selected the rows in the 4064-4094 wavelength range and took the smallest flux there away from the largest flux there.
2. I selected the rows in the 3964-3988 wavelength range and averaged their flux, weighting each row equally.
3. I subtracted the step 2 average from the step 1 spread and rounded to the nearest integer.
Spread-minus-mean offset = -10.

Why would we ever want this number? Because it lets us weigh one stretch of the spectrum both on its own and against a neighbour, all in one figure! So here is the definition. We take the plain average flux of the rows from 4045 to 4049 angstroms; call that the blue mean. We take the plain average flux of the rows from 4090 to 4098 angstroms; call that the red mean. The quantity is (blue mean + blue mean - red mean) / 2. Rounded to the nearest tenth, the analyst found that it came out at 7.3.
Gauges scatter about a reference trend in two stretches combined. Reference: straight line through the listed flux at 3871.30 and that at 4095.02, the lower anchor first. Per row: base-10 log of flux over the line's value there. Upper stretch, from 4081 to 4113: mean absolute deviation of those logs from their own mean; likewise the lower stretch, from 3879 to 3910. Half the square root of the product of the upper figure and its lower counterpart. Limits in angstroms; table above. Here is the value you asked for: 0.022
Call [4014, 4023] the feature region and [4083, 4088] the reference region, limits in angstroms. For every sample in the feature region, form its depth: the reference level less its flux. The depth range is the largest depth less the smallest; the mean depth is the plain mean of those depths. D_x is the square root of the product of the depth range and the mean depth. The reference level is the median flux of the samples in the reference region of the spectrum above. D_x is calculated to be 1.2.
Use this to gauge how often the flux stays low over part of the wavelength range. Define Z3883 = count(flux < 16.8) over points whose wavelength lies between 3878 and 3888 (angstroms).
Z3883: 4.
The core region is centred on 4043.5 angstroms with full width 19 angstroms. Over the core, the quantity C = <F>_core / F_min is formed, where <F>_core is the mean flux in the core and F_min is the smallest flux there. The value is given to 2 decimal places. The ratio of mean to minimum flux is 1.16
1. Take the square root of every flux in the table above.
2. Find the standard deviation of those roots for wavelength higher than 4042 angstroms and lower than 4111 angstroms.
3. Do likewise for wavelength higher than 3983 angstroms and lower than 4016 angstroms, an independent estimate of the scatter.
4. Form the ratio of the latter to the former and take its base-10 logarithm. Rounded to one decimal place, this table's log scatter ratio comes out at -0.5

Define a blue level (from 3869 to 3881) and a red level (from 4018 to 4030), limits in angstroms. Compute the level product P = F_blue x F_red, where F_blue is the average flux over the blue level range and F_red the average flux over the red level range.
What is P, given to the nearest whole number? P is 268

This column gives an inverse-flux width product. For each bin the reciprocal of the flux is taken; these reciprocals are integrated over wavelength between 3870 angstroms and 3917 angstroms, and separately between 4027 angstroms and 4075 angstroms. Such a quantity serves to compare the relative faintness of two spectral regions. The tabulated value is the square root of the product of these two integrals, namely 3.03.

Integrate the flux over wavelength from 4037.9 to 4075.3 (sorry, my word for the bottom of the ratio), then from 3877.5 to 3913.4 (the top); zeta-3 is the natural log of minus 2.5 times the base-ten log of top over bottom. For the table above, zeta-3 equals -1.67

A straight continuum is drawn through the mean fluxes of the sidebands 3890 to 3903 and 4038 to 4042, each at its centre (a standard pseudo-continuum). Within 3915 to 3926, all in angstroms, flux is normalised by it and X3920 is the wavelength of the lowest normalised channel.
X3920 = 3917.93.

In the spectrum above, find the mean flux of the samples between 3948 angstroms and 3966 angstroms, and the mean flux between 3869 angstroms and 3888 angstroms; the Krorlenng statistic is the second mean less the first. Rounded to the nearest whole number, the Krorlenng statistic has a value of 1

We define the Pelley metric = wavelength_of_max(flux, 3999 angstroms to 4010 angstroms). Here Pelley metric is 4009.19 angstroms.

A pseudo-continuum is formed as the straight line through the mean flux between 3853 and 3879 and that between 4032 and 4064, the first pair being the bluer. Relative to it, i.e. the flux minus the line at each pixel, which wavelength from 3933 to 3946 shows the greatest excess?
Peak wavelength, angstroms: 3943.27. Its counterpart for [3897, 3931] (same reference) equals 3916.12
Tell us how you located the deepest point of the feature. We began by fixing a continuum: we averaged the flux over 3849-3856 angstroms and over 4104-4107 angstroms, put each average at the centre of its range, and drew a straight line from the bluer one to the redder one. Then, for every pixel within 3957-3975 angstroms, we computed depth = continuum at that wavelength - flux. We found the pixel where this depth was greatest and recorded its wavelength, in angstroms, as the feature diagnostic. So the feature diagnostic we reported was 3968.78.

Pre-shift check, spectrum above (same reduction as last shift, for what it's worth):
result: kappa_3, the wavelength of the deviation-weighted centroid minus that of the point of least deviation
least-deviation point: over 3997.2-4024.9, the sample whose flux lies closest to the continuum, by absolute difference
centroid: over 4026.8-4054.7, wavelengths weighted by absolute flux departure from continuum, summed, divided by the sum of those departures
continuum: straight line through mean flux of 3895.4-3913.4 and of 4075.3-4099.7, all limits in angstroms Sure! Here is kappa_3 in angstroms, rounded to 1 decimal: 19.2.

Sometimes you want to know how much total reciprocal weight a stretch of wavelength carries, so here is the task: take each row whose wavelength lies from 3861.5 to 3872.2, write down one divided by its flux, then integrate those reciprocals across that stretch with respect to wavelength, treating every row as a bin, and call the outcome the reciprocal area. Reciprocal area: 0.65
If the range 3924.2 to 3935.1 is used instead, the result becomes 1.76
